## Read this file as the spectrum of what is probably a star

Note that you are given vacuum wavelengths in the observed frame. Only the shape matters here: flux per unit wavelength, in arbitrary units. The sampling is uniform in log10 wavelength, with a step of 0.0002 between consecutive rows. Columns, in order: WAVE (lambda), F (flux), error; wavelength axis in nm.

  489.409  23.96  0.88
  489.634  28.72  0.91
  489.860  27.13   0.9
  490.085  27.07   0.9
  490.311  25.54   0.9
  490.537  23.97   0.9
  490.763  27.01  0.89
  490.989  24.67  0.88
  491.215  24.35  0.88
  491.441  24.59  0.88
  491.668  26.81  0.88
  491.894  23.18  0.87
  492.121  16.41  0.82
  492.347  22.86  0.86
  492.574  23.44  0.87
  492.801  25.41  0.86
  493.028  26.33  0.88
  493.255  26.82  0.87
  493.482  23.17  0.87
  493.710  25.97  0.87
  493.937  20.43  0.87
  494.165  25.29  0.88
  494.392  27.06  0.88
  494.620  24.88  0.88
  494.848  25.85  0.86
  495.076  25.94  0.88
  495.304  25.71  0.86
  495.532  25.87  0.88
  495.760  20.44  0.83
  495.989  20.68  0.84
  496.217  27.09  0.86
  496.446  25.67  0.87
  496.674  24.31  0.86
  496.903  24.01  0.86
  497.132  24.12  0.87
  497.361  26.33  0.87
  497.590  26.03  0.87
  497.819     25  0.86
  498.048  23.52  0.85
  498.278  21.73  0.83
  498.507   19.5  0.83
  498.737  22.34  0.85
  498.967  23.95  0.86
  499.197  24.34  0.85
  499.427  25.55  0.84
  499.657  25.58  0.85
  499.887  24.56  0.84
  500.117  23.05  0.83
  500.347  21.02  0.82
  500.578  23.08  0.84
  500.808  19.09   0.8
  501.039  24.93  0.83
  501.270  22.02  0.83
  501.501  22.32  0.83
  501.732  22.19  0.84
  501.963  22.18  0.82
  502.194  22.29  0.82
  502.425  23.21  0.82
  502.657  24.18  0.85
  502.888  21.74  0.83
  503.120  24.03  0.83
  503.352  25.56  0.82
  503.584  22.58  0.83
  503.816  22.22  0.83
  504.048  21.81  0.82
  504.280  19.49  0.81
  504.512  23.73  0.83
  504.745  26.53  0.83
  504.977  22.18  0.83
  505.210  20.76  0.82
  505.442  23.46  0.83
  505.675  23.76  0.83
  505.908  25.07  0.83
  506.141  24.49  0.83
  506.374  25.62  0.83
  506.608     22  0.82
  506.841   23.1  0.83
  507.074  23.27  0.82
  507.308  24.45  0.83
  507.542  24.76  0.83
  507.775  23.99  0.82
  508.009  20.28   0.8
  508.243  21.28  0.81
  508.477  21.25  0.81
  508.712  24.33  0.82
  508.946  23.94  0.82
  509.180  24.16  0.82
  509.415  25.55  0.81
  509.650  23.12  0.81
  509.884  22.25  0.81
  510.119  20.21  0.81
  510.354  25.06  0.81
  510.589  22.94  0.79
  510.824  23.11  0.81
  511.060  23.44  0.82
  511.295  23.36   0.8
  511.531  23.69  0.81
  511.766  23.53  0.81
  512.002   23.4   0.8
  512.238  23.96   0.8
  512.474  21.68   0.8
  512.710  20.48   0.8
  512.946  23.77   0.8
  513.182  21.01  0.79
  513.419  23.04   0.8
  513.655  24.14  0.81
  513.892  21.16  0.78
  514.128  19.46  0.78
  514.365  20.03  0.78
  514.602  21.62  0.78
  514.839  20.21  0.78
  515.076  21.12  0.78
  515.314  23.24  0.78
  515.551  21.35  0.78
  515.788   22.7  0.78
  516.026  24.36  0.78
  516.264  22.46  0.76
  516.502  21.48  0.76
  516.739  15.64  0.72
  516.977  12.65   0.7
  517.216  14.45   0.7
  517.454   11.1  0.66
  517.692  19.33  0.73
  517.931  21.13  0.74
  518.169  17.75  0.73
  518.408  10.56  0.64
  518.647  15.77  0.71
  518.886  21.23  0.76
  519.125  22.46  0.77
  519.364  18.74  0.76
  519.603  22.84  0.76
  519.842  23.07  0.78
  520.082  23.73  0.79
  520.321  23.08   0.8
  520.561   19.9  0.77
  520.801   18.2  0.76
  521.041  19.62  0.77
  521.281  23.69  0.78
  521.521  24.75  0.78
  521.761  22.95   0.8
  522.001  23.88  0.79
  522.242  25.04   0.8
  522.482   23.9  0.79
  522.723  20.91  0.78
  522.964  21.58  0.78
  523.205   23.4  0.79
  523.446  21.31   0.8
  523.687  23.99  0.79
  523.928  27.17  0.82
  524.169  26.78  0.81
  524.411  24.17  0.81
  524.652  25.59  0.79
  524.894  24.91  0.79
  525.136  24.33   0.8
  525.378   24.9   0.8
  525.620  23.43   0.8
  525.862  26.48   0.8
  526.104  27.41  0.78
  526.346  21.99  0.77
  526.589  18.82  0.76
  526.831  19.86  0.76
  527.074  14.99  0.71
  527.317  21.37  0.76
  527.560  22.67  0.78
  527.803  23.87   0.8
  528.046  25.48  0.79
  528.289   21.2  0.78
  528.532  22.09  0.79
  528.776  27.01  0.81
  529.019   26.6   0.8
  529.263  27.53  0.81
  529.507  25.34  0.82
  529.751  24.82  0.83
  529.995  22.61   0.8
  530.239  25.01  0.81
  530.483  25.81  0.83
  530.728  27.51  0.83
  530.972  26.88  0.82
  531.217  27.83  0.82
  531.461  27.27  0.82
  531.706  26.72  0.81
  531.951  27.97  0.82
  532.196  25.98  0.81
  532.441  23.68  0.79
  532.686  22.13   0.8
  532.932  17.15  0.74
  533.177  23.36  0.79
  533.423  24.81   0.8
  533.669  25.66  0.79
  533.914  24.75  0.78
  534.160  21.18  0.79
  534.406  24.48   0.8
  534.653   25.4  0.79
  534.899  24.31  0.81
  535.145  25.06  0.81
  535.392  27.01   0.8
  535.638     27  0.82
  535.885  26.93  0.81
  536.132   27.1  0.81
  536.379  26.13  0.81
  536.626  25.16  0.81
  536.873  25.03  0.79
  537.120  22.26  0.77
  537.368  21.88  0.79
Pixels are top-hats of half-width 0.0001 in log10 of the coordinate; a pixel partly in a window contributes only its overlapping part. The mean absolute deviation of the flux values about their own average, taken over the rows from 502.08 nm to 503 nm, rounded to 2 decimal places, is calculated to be 0.84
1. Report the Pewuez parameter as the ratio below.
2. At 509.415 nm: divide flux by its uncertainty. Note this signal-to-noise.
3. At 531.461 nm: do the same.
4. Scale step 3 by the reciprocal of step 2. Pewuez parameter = 1.05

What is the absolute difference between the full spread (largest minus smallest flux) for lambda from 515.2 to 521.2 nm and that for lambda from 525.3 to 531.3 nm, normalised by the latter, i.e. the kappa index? 0.07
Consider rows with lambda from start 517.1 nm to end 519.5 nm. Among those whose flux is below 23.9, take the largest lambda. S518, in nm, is 519.364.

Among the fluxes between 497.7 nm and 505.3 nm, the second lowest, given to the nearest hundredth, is 19.49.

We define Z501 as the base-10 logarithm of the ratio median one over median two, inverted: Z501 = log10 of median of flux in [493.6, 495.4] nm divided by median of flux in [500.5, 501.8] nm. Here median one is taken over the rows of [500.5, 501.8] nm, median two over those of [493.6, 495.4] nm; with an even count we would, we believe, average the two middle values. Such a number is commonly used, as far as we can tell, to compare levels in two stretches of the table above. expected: 0.064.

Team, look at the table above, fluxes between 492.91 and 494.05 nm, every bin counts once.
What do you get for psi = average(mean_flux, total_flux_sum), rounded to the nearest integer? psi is 74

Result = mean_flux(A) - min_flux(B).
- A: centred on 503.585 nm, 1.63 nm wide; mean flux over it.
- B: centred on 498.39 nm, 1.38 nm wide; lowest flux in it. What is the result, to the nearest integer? 3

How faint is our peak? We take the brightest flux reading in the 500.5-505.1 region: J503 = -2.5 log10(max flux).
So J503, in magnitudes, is -3.56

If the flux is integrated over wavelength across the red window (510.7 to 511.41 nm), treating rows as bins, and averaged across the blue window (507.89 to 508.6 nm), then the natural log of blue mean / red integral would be 0.24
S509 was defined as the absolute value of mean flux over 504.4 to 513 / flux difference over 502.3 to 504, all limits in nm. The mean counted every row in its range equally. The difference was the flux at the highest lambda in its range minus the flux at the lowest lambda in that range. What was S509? 24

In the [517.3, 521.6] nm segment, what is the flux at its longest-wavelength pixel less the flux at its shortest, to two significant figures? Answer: 14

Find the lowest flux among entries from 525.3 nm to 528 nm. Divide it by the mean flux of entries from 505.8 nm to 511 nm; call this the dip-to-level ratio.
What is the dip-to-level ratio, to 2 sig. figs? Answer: 0.64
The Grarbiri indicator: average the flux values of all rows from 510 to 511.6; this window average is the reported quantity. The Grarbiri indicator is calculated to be 23.1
